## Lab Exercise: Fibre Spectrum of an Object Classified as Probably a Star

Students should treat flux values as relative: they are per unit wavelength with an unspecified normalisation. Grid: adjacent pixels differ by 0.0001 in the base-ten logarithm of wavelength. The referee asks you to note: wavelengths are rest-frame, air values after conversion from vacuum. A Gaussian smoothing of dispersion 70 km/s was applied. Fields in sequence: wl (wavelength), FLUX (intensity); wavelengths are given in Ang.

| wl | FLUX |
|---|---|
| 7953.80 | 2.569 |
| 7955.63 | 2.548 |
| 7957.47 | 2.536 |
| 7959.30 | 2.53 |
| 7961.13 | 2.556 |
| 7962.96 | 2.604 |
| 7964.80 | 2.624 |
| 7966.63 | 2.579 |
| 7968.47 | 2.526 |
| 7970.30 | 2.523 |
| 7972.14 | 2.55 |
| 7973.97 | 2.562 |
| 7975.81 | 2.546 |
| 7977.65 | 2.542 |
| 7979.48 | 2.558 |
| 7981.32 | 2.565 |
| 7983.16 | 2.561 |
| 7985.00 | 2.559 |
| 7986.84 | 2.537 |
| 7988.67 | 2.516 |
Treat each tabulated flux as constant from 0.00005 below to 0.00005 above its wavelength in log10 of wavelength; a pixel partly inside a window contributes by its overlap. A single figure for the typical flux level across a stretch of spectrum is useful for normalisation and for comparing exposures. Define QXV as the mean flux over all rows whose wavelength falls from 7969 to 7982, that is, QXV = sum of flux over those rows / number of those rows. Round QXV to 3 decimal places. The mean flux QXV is 2.549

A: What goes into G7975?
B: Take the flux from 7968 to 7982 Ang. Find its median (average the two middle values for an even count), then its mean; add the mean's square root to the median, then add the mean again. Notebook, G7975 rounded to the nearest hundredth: 6.69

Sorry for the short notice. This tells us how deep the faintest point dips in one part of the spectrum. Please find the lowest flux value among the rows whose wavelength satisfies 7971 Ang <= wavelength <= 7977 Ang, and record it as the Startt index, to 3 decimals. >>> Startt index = 2.546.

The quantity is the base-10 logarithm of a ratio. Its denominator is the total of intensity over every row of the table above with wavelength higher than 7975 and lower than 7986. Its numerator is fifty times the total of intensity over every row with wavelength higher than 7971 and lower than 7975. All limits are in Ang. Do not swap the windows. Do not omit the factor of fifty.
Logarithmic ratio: 1.22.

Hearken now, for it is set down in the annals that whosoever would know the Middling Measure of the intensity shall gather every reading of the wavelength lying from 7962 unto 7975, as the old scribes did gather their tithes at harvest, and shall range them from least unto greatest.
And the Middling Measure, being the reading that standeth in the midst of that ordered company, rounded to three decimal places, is 2.562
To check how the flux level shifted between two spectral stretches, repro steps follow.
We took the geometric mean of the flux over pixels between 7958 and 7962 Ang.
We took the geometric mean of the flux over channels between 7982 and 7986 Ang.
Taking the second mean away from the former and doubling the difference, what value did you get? -0.034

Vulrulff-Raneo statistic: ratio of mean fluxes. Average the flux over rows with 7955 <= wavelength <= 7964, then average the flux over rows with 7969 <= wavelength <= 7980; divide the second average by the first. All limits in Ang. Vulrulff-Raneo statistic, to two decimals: 1.00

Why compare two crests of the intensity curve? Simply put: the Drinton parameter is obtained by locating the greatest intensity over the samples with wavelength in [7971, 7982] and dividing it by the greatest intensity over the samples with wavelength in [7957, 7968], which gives 0.978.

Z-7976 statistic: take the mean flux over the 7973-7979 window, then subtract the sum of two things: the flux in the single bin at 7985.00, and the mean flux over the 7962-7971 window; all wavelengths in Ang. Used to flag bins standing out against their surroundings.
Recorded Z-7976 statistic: -2.58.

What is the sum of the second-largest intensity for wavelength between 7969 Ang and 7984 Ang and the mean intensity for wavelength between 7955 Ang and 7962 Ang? 5.10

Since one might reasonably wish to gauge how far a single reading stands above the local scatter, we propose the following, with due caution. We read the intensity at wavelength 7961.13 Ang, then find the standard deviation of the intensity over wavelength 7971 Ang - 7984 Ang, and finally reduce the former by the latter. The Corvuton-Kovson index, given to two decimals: 2.55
